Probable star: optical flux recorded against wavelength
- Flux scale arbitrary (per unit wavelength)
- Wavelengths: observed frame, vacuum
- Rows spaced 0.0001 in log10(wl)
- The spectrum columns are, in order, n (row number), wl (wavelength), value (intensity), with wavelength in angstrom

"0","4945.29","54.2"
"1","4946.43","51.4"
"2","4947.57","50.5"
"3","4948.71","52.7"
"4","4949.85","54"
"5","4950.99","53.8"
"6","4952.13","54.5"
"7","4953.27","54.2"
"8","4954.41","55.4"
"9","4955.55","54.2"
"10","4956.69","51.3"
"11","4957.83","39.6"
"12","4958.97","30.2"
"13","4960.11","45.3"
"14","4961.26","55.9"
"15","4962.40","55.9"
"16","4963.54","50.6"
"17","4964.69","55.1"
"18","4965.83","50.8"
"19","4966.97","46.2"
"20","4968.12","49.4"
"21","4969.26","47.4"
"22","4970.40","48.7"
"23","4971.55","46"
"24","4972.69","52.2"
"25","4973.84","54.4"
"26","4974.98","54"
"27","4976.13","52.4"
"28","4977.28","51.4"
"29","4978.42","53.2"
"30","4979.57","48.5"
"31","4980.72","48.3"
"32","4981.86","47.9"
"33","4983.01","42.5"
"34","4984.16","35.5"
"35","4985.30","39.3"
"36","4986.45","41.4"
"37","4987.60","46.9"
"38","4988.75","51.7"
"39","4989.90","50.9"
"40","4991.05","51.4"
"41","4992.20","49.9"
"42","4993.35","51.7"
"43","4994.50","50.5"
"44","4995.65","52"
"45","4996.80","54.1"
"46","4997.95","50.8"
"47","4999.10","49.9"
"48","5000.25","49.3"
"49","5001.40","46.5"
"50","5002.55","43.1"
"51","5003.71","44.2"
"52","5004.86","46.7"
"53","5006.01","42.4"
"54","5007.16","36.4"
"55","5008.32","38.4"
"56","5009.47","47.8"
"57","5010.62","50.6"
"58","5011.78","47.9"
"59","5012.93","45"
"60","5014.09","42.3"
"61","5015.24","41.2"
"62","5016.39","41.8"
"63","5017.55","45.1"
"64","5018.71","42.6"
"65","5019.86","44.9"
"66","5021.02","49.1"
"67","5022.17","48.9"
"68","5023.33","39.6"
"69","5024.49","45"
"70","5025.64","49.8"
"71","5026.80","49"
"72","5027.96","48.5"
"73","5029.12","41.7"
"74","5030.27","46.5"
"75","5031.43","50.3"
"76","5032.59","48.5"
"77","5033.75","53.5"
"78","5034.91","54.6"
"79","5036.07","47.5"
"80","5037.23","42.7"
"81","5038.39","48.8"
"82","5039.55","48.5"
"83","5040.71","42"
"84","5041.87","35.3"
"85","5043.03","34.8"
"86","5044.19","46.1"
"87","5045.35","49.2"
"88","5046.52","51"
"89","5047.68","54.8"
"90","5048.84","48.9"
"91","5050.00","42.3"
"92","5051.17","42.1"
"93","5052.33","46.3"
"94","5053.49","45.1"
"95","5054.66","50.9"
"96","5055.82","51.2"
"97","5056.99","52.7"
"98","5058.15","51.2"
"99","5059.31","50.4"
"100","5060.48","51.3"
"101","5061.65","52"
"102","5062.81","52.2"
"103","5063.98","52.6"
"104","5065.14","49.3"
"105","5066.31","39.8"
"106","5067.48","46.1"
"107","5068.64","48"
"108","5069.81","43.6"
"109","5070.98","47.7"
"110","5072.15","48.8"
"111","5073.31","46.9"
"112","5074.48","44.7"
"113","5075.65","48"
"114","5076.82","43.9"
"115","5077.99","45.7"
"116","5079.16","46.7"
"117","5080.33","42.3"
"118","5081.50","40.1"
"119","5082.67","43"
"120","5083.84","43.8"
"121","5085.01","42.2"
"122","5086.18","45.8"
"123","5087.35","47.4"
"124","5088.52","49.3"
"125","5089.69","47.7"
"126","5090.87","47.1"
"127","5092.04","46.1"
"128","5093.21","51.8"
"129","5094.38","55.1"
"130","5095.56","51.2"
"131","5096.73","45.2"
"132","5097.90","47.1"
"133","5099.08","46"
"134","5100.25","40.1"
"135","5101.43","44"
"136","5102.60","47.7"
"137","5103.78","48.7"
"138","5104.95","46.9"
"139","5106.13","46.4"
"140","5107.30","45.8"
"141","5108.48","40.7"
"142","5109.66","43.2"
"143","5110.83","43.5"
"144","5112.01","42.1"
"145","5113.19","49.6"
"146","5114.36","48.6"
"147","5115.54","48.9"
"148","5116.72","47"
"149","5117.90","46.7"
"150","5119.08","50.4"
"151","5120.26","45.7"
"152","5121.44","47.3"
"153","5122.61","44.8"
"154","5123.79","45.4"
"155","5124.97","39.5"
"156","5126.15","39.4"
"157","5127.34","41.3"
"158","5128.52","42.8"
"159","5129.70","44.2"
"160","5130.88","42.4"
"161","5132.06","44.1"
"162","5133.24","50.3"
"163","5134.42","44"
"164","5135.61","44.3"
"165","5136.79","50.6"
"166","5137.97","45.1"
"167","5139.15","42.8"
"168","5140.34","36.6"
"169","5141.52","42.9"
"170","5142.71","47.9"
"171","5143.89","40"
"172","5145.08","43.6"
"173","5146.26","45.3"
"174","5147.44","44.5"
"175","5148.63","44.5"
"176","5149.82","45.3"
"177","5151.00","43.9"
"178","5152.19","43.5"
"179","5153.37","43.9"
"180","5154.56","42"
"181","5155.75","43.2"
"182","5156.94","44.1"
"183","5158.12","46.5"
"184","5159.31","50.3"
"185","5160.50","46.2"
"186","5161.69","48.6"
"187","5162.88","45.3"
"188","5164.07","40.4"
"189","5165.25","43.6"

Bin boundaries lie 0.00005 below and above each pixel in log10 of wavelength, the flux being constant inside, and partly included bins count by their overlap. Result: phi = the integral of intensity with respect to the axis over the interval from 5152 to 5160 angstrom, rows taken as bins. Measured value 359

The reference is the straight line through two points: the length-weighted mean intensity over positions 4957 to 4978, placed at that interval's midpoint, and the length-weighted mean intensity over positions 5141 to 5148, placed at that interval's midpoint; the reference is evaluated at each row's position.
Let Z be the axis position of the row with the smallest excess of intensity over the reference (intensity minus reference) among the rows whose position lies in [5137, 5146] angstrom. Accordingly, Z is 5140.34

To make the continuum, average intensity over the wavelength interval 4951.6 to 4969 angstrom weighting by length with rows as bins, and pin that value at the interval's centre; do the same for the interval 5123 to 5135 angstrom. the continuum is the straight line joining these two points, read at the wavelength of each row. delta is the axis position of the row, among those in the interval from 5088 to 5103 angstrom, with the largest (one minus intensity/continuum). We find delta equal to 5100.25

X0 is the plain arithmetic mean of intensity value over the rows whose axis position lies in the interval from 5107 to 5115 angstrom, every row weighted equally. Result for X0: 44.8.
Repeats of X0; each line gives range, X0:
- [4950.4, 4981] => 50.3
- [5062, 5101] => 46.5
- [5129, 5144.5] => 44.2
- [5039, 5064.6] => 47.8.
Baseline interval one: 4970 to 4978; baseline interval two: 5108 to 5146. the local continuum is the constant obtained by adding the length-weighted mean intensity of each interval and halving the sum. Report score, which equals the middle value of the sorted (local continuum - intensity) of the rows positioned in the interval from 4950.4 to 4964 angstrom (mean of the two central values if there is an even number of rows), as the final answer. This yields -6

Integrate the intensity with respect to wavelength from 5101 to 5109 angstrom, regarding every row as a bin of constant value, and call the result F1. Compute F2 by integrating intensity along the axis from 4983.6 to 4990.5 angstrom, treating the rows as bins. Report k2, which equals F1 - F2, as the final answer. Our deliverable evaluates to 61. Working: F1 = 367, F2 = 306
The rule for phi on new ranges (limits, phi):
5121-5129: 343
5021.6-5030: 387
